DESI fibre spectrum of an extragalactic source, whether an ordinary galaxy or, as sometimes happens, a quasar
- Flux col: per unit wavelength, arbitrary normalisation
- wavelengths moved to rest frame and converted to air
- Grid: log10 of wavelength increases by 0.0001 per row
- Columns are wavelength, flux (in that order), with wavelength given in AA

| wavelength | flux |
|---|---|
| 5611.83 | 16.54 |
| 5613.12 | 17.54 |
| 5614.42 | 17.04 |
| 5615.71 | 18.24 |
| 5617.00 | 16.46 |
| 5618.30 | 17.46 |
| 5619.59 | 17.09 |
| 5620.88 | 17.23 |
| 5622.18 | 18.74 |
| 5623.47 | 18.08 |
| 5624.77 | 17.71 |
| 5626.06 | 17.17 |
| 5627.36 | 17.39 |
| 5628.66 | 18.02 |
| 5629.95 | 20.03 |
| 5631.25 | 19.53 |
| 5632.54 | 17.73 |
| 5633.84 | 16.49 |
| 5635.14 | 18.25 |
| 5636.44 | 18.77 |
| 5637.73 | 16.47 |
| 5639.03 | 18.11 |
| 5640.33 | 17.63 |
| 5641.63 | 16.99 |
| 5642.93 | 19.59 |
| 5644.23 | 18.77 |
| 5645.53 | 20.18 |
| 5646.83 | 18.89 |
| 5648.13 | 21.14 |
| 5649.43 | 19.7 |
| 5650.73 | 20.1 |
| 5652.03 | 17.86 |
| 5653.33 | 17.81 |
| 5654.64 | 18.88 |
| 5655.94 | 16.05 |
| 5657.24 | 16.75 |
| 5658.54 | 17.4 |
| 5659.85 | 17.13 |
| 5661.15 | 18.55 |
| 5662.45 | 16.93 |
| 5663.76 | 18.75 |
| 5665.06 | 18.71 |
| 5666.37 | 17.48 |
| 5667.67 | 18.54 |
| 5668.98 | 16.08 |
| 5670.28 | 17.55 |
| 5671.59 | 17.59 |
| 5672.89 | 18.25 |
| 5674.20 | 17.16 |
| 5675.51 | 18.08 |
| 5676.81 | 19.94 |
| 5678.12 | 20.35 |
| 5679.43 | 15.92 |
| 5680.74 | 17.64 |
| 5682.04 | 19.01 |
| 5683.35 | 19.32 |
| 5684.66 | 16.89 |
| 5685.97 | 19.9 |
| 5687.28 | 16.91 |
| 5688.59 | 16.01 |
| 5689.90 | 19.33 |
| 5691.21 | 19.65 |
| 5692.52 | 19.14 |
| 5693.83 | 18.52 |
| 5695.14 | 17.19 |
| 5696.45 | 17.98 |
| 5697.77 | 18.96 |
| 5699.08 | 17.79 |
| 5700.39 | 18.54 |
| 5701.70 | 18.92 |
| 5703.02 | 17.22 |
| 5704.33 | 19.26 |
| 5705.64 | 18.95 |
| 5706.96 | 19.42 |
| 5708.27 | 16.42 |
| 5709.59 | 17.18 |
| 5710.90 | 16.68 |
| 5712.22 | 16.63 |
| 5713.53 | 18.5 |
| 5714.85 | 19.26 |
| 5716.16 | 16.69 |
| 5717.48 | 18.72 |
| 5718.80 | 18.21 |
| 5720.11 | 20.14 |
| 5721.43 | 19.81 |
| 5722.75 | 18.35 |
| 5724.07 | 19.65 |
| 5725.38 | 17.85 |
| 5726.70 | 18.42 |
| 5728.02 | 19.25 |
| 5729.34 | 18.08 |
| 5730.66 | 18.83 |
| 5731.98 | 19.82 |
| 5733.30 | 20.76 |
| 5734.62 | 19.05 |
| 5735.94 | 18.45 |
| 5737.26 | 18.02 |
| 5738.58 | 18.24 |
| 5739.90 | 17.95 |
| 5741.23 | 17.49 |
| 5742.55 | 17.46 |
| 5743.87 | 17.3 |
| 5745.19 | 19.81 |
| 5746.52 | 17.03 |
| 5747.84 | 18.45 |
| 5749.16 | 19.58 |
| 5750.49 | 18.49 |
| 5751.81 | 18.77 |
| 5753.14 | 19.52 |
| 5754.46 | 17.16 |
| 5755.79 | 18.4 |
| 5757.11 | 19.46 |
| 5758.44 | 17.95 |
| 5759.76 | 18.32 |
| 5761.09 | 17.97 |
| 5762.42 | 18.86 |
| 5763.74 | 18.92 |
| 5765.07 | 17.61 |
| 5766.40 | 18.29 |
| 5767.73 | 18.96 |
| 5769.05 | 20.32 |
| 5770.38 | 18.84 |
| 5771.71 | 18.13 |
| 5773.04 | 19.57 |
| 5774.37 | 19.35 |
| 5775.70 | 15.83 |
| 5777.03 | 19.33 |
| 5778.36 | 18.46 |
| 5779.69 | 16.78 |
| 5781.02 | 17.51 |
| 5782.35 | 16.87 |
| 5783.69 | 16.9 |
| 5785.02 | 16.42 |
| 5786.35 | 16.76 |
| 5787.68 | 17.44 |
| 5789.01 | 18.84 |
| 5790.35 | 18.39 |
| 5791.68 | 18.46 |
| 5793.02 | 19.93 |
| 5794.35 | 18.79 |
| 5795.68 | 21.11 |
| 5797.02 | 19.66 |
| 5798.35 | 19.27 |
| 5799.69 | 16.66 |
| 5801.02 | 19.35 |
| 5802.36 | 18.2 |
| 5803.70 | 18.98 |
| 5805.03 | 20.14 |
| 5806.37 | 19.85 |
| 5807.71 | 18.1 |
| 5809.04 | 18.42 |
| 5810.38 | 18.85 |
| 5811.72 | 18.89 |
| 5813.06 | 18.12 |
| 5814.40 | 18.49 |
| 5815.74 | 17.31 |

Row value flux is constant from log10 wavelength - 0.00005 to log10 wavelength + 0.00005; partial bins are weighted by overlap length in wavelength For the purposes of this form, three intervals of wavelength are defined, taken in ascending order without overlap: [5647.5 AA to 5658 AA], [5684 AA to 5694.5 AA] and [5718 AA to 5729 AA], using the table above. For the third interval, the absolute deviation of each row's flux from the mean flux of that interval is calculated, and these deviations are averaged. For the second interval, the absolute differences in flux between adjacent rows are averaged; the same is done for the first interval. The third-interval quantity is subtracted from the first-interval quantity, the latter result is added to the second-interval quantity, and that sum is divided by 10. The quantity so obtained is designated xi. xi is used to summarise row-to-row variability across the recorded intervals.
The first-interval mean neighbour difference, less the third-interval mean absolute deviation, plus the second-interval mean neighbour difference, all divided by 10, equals 0.22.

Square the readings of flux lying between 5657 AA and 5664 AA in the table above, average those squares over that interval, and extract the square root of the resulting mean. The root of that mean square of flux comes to 17.6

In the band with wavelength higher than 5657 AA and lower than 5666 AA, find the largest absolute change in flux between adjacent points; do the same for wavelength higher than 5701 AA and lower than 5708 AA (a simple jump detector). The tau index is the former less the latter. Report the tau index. -0.2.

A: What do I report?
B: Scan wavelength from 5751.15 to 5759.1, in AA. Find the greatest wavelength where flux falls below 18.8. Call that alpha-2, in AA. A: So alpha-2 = 5758.44 AA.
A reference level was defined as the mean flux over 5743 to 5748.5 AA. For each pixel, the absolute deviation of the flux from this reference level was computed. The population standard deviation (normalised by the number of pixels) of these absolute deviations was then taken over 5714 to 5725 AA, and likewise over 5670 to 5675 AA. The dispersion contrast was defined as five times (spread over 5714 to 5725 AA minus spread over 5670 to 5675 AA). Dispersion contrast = 1.8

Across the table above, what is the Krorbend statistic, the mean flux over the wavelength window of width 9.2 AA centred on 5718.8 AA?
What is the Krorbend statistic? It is 18.7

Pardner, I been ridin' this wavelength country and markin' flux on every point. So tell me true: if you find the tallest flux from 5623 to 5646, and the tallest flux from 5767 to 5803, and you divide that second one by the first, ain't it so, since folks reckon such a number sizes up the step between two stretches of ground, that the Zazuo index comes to 1.05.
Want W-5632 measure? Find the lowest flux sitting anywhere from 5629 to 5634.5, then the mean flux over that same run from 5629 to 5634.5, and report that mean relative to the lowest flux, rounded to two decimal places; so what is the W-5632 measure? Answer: 1.12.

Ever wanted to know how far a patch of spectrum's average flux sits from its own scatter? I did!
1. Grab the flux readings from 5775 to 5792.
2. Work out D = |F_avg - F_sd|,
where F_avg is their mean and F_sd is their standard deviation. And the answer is 16.5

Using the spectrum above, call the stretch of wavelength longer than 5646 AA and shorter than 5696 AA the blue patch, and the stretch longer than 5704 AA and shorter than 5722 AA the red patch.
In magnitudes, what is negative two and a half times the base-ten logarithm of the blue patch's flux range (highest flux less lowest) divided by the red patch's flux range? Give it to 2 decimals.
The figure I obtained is -0.37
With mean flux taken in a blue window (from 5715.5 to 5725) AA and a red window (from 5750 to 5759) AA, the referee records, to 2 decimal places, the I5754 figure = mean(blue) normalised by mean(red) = 1.01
